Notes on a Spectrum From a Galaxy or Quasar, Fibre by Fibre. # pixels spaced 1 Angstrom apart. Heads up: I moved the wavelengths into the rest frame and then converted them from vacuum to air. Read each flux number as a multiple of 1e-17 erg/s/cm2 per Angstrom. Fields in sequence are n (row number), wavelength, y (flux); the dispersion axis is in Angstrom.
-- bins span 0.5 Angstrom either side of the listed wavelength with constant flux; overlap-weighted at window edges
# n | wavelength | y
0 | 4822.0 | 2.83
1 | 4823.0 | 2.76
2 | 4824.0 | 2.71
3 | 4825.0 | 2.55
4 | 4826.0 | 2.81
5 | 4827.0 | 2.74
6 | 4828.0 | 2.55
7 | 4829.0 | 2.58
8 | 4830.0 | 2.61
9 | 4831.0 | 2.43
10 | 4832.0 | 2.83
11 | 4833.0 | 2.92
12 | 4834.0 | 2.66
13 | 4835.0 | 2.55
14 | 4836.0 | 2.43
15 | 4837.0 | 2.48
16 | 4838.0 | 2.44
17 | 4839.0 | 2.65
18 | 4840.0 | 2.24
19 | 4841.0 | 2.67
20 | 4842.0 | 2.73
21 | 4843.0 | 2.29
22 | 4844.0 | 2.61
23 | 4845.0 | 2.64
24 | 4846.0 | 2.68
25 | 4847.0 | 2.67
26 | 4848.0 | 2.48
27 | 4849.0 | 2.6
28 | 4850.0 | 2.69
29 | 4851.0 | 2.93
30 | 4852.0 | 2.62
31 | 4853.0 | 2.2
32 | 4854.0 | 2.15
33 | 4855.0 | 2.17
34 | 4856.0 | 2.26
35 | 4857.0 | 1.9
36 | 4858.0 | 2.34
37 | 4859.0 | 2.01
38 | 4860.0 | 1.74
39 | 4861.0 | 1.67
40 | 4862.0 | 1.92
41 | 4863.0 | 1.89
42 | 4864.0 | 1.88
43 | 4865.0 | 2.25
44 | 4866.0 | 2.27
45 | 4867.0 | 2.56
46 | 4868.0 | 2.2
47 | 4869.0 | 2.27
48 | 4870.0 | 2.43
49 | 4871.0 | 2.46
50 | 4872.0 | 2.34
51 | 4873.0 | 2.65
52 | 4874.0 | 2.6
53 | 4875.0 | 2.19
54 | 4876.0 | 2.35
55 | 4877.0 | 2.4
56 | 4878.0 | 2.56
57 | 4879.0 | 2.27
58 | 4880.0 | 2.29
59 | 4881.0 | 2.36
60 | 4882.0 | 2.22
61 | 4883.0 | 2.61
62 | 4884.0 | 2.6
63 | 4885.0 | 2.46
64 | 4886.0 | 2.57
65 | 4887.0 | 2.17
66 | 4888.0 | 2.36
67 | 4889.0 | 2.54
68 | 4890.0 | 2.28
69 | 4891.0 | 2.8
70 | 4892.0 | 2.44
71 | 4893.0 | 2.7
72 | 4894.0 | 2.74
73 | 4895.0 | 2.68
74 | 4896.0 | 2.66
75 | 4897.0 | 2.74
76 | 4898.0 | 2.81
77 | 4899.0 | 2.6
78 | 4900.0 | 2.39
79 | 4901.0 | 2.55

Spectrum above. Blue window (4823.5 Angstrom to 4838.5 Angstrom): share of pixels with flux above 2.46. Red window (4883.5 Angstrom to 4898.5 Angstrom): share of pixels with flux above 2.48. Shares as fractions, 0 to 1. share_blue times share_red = 0.5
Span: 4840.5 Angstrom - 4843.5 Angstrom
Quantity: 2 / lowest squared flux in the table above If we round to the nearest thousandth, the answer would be 0.381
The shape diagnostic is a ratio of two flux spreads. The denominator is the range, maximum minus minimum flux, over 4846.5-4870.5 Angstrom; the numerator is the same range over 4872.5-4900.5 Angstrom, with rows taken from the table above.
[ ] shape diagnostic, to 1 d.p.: 0.5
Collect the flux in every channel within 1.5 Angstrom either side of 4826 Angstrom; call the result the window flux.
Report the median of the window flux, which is 2.74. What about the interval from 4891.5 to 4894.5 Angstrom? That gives 2.70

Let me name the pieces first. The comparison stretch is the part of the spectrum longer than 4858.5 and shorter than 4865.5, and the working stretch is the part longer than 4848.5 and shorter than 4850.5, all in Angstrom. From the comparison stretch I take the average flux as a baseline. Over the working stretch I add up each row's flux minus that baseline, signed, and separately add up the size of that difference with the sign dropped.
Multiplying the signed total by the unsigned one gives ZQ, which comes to 2.17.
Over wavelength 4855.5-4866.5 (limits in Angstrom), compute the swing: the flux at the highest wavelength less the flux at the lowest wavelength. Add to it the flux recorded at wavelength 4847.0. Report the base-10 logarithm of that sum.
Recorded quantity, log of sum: 0.43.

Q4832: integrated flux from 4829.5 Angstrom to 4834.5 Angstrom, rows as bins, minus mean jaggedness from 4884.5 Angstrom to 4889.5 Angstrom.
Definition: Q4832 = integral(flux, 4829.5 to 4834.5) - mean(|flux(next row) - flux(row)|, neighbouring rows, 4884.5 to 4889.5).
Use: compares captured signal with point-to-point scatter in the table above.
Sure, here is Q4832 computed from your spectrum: 13.2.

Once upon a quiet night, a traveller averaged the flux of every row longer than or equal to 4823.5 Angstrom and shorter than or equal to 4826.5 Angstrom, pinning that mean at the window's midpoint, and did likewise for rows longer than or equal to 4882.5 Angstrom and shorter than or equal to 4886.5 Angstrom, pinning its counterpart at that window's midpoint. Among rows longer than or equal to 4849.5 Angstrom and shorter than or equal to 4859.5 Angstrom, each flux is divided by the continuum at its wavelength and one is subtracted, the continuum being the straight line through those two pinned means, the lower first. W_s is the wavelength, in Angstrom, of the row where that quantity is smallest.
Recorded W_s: 4857.0 Angstrom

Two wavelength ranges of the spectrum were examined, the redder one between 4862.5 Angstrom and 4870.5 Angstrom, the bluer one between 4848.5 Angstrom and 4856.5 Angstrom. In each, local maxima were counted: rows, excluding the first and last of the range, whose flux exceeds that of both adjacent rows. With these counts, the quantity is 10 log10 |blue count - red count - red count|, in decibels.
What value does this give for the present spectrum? 0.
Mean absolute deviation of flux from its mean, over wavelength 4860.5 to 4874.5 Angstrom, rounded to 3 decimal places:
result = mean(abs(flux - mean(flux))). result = 0.236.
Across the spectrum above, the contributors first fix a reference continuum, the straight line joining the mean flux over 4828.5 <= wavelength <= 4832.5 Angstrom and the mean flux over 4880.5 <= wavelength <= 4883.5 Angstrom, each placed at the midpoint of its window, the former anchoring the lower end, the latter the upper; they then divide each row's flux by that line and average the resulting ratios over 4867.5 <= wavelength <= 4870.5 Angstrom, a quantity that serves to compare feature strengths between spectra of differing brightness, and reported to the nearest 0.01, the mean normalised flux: 0.94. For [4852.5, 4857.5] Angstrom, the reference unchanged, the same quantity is 0.85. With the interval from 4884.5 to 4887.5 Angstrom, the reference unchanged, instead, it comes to 1.01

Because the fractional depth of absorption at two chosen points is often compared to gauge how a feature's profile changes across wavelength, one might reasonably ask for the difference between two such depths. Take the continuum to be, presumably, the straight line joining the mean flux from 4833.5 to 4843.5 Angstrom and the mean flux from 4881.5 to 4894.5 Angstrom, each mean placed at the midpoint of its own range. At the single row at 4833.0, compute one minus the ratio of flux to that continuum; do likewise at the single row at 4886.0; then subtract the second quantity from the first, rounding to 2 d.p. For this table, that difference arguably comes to -0.13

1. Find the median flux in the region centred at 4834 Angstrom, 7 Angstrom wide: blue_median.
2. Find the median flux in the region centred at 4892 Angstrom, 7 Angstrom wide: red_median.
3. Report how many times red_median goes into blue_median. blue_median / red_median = 0.95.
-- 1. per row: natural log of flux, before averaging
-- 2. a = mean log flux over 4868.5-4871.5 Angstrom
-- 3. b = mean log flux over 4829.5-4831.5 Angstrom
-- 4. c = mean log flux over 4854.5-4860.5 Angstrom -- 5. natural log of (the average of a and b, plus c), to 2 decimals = 0.48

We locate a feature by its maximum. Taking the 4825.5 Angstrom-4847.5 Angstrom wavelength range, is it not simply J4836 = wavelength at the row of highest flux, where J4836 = 4833.0 Angstrom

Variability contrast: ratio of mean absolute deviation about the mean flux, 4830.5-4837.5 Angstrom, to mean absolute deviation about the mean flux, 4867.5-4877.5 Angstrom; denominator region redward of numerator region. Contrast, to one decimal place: 1.4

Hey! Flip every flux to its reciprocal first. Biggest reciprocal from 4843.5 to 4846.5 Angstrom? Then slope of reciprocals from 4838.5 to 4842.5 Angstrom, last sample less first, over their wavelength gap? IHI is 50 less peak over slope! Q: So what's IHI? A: 154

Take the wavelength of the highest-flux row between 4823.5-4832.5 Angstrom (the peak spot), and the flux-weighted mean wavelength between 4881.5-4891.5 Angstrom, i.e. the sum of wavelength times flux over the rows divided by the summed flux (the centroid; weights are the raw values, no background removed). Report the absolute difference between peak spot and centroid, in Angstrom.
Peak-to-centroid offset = 54.5 Angstrom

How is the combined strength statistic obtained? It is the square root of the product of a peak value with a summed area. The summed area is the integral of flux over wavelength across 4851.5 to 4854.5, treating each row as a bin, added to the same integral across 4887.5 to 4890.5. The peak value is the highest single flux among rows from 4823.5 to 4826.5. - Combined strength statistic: 6.31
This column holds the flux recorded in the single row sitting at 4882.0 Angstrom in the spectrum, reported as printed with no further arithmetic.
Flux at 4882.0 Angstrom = 2.22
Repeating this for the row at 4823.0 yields 2.76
